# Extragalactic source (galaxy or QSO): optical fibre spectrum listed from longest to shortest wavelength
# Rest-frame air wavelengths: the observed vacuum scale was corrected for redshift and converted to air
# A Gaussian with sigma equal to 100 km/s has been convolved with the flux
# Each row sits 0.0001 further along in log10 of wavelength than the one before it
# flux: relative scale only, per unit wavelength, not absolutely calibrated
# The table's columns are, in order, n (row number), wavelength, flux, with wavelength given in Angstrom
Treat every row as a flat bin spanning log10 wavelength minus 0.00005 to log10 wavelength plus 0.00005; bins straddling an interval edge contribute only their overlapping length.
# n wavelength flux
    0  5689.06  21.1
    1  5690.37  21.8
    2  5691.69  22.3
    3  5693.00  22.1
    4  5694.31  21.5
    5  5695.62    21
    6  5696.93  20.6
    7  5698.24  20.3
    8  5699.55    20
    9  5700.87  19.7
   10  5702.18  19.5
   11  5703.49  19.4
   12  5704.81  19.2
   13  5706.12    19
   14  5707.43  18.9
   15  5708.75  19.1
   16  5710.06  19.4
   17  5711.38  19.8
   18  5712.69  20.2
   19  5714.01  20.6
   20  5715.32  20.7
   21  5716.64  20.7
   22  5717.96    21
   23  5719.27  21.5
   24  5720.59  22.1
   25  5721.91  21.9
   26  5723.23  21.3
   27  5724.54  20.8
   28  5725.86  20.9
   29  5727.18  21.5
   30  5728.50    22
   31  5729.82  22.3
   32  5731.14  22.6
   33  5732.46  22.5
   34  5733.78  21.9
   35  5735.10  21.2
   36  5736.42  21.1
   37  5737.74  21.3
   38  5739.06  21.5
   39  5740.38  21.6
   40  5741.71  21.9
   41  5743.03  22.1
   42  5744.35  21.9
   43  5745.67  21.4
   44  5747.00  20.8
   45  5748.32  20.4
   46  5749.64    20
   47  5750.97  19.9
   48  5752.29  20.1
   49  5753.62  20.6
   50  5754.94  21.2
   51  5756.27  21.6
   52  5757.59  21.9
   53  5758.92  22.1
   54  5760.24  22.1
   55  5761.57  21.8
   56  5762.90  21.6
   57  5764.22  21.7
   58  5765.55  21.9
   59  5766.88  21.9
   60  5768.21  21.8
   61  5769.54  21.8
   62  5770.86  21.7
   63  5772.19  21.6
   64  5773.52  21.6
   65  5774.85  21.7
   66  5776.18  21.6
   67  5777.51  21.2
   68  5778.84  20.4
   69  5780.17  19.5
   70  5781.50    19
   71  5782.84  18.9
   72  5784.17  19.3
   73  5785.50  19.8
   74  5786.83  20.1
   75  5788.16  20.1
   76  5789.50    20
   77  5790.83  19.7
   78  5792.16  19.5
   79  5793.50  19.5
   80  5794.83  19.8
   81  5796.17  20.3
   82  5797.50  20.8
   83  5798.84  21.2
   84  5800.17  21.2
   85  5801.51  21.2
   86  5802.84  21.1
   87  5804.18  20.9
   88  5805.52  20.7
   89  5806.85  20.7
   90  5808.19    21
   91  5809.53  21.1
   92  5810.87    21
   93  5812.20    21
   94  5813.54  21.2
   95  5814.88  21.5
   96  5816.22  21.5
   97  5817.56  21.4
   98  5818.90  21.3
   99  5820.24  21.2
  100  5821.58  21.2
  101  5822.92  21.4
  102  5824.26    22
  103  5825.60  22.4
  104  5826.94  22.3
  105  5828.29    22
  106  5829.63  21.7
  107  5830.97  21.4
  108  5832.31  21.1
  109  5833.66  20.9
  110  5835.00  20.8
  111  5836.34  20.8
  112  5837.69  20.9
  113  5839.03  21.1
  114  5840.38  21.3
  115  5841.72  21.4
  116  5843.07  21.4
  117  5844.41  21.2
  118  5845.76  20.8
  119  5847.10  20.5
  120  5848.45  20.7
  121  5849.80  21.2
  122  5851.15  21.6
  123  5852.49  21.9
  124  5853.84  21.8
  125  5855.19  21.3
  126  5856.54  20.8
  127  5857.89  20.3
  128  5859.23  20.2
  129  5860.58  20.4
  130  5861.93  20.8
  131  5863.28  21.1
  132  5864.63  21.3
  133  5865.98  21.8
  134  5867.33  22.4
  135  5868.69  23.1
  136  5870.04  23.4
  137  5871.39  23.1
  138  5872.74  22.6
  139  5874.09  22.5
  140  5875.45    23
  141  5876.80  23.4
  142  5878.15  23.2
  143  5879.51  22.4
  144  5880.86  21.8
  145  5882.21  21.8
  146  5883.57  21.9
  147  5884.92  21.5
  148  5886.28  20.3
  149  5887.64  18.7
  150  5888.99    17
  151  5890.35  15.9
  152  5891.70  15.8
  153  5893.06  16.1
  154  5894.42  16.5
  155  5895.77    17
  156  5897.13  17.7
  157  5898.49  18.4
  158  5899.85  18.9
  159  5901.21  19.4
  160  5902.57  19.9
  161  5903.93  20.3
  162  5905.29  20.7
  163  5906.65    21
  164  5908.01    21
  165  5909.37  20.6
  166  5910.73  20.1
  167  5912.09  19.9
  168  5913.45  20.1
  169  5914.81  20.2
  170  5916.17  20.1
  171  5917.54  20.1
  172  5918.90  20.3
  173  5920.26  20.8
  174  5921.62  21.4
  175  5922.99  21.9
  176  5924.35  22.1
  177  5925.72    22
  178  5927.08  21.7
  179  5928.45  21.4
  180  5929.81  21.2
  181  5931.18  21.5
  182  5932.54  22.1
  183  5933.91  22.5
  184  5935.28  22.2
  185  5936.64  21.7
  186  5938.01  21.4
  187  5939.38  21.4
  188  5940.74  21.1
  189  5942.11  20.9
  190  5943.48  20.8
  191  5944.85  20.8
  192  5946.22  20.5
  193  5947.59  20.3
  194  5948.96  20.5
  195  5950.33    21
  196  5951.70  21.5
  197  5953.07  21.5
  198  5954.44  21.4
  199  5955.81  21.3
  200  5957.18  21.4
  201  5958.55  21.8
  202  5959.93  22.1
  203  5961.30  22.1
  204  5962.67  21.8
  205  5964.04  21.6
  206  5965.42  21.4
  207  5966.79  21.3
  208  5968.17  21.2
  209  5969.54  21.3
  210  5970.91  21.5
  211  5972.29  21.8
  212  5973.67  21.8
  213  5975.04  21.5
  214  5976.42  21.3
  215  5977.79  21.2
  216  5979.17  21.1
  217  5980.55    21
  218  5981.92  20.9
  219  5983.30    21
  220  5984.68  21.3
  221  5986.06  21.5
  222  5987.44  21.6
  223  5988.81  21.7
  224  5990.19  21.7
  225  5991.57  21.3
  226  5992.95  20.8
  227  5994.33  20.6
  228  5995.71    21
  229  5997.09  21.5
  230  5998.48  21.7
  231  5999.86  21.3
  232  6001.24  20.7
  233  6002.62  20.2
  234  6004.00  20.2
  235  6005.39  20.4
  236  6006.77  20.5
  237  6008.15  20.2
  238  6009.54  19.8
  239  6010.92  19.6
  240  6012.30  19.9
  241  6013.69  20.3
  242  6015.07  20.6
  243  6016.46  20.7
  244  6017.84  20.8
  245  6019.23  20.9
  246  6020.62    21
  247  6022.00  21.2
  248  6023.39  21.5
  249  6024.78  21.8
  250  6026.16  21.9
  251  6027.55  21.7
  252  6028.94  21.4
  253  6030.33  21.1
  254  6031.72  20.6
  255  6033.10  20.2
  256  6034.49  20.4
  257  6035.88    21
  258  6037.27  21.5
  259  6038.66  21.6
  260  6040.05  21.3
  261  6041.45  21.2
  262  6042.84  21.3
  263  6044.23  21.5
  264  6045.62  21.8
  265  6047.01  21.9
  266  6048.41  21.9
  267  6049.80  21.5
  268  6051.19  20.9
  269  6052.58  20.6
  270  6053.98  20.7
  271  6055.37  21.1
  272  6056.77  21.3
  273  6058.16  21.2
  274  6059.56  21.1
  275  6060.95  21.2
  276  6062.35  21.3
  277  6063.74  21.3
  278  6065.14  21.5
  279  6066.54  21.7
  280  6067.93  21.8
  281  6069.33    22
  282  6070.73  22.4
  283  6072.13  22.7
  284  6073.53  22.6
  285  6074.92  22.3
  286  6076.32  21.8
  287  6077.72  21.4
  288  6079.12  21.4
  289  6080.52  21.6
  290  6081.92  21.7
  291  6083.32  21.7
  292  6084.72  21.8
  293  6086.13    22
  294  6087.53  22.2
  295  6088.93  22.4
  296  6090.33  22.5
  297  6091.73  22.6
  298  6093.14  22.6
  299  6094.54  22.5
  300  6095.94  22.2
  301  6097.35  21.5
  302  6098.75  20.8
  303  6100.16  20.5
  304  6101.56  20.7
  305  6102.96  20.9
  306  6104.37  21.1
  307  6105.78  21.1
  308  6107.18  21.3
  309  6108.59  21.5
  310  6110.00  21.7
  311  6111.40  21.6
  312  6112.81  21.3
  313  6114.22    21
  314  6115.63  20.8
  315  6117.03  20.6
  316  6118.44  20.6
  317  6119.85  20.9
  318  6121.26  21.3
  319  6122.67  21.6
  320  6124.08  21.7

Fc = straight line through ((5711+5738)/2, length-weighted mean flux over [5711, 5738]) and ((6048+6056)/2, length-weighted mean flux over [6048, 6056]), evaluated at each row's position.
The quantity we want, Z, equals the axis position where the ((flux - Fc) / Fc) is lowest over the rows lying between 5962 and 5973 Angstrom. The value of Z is 5968.17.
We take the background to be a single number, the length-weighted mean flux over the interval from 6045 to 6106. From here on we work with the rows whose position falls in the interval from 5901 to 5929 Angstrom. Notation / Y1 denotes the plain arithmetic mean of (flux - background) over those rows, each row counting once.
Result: -0.92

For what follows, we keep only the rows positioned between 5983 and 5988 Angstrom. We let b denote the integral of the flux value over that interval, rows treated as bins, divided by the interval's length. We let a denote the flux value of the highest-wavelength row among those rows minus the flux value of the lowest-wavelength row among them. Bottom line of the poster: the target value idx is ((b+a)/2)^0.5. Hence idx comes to 3.31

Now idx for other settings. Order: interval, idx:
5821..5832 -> 3.32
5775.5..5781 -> 3.04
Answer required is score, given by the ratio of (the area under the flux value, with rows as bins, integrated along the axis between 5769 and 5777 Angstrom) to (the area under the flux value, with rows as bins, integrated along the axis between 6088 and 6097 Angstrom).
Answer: 0.859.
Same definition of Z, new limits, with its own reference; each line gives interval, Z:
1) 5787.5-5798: 5792.16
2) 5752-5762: 5752.29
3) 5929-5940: 5929.81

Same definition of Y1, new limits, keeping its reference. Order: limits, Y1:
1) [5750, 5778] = -0.14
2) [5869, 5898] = -1.37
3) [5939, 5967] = -0.37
